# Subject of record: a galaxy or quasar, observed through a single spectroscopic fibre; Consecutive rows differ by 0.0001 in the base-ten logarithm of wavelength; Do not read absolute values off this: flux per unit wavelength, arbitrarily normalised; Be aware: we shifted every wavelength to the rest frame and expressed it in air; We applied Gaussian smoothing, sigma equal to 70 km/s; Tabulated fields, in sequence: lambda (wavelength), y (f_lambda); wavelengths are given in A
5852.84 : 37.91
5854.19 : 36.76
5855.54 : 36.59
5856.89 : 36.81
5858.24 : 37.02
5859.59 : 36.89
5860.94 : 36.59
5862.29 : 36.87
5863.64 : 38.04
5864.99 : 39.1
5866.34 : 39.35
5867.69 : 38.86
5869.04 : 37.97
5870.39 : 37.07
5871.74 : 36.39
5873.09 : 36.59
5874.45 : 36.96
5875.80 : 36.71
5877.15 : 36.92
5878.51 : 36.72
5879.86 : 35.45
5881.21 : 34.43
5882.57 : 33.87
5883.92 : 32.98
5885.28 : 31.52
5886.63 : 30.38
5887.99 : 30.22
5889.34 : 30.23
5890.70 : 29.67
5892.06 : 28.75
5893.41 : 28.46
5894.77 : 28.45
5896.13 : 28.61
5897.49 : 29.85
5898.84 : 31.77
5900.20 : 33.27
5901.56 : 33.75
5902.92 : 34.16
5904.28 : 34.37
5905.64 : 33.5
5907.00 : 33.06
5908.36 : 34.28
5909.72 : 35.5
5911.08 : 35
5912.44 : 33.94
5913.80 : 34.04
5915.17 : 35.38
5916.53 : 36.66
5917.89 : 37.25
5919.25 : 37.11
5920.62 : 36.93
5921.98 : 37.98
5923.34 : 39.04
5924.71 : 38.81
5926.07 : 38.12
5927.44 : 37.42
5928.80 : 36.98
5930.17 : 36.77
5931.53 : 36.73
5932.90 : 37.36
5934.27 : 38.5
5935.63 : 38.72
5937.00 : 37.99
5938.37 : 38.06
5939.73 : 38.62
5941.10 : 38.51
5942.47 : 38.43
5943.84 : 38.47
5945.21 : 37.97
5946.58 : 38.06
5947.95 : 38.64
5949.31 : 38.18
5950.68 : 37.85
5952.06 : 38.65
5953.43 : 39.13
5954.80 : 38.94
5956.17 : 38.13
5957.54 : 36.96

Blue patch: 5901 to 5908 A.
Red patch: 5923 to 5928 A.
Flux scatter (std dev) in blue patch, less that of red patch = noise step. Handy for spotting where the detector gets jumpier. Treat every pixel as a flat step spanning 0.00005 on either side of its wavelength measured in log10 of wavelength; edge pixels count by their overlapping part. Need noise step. -0.2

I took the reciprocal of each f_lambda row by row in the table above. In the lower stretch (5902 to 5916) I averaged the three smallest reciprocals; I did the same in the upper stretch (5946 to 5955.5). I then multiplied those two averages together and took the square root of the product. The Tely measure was 0.0270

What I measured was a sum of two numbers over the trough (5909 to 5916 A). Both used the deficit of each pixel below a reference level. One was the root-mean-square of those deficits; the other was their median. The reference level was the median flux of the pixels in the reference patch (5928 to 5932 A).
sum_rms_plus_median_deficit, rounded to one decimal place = 3.9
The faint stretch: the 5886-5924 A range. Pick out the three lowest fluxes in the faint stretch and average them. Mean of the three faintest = 29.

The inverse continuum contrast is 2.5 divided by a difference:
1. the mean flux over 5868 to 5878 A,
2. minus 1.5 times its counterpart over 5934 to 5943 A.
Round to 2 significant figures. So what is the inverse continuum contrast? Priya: -0.12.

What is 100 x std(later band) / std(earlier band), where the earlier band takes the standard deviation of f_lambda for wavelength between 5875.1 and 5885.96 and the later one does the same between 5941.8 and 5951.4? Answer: 15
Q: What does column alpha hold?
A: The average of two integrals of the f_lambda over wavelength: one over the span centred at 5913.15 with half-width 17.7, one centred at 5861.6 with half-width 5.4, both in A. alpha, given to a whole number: 825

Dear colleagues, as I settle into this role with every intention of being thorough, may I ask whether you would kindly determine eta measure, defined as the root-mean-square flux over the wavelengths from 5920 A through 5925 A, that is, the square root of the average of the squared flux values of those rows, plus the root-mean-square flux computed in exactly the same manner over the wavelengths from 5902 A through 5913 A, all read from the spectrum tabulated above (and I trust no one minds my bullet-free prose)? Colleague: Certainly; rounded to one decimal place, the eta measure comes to 72.4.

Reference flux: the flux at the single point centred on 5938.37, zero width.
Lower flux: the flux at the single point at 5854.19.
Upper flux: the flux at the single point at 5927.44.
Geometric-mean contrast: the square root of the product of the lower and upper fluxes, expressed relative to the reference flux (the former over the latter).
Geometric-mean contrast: 0.97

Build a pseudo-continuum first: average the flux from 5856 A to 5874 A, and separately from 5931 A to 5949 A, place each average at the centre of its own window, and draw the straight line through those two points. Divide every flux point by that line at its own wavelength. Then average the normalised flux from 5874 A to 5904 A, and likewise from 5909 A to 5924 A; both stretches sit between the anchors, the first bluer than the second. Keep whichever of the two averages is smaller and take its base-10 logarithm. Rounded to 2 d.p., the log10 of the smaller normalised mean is -0.07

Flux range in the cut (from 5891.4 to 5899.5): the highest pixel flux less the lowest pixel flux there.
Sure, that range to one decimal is 3.3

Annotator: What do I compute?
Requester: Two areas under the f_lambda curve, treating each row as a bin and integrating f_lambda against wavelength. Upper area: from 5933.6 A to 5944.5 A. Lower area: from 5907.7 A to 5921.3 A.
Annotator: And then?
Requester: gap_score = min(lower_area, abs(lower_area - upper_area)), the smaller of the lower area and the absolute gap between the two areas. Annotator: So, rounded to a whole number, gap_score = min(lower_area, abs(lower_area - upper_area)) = 65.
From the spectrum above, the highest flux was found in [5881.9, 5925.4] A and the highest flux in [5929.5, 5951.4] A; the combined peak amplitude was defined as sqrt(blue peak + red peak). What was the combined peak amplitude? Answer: 8.82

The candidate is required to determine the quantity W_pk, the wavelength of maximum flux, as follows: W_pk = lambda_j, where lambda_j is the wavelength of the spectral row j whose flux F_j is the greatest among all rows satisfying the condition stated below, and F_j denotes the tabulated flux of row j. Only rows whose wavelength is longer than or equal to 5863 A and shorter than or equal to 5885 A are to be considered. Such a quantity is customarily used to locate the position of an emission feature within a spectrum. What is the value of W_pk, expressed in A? 5866.34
